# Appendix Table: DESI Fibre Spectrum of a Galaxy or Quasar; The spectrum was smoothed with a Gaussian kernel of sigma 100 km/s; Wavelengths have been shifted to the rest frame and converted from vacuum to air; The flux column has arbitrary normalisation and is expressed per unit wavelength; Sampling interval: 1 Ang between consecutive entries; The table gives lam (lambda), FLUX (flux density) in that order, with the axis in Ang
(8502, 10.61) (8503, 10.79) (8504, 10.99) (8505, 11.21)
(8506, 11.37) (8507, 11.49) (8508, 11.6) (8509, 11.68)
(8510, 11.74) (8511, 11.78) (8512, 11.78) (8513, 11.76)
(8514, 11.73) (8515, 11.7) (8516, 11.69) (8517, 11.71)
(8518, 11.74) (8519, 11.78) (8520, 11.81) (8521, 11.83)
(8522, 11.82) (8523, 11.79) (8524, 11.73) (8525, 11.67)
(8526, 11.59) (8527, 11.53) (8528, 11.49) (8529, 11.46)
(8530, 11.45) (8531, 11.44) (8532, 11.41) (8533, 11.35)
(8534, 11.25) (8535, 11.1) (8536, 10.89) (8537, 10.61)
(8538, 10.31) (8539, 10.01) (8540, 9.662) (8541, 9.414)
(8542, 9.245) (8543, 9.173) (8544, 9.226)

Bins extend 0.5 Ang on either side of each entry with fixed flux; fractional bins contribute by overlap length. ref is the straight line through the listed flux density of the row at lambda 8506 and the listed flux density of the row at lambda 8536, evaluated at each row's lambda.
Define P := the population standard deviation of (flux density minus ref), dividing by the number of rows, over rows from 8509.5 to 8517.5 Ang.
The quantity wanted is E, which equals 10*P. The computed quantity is 0.2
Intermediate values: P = 0.0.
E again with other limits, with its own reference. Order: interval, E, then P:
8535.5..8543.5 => 5.7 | 0.6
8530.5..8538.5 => 3.5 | 0.3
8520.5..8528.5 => 0.9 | 0.1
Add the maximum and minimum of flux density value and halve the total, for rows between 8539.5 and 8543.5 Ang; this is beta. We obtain 9.4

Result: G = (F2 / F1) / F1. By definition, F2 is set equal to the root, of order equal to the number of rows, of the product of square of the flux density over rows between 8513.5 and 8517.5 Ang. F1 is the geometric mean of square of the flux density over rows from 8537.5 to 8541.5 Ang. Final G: 0.0146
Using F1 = 97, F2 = 137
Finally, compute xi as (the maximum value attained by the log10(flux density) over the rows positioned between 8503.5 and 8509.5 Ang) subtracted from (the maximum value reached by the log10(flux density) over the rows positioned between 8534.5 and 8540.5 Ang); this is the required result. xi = -0.022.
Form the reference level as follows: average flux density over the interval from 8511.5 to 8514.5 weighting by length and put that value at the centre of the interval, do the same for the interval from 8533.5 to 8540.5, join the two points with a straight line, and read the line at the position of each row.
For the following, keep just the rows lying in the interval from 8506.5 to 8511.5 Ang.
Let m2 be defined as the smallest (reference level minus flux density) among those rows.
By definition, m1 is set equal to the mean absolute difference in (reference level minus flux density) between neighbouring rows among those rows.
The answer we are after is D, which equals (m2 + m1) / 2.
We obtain 0.1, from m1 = 0.12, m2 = 0.1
